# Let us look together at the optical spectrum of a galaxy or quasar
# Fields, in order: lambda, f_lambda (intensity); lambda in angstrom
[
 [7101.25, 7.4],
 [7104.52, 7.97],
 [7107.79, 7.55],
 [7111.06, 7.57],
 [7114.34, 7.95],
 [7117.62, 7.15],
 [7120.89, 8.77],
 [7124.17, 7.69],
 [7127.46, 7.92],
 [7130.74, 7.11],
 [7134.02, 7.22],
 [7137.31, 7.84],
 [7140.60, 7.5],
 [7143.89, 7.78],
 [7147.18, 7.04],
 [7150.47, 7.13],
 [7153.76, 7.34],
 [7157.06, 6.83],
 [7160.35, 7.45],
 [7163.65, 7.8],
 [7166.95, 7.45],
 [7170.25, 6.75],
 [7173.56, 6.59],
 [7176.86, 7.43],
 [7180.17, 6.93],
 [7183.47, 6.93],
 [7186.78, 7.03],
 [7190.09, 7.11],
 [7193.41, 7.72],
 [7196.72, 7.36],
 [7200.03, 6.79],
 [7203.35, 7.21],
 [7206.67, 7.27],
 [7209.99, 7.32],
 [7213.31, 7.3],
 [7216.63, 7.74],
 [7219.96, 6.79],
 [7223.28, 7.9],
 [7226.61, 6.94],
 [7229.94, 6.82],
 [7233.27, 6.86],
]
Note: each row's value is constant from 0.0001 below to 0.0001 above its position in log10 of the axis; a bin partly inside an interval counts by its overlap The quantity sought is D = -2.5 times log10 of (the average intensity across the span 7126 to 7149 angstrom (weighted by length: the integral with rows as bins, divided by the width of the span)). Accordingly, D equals -2.19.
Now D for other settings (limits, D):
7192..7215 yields -2.16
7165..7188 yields -2.12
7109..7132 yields -2.22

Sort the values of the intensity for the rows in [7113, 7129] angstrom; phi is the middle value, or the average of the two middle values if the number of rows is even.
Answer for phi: 7.9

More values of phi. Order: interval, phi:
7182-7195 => 7.1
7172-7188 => 6.9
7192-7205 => 7.3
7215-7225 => 7.7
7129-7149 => 7.4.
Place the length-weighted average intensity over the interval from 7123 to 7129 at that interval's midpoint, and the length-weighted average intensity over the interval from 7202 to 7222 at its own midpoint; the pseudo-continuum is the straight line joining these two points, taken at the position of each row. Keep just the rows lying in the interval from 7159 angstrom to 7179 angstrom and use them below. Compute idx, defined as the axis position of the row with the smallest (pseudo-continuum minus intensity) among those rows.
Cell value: 7163.65 angstrom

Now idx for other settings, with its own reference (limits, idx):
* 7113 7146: 7120.89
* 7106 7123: 7120.89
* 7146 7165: 7163.65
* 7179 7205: 7193.41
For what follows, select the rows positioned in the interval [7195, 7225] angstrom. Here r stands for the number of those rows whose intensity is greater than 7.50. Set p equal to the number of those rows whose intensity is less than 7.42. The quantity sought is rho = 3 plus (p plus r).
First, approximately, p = 7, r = 2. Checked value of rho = 12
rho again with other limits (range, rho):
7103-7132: 12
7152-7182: 9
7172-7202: 11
